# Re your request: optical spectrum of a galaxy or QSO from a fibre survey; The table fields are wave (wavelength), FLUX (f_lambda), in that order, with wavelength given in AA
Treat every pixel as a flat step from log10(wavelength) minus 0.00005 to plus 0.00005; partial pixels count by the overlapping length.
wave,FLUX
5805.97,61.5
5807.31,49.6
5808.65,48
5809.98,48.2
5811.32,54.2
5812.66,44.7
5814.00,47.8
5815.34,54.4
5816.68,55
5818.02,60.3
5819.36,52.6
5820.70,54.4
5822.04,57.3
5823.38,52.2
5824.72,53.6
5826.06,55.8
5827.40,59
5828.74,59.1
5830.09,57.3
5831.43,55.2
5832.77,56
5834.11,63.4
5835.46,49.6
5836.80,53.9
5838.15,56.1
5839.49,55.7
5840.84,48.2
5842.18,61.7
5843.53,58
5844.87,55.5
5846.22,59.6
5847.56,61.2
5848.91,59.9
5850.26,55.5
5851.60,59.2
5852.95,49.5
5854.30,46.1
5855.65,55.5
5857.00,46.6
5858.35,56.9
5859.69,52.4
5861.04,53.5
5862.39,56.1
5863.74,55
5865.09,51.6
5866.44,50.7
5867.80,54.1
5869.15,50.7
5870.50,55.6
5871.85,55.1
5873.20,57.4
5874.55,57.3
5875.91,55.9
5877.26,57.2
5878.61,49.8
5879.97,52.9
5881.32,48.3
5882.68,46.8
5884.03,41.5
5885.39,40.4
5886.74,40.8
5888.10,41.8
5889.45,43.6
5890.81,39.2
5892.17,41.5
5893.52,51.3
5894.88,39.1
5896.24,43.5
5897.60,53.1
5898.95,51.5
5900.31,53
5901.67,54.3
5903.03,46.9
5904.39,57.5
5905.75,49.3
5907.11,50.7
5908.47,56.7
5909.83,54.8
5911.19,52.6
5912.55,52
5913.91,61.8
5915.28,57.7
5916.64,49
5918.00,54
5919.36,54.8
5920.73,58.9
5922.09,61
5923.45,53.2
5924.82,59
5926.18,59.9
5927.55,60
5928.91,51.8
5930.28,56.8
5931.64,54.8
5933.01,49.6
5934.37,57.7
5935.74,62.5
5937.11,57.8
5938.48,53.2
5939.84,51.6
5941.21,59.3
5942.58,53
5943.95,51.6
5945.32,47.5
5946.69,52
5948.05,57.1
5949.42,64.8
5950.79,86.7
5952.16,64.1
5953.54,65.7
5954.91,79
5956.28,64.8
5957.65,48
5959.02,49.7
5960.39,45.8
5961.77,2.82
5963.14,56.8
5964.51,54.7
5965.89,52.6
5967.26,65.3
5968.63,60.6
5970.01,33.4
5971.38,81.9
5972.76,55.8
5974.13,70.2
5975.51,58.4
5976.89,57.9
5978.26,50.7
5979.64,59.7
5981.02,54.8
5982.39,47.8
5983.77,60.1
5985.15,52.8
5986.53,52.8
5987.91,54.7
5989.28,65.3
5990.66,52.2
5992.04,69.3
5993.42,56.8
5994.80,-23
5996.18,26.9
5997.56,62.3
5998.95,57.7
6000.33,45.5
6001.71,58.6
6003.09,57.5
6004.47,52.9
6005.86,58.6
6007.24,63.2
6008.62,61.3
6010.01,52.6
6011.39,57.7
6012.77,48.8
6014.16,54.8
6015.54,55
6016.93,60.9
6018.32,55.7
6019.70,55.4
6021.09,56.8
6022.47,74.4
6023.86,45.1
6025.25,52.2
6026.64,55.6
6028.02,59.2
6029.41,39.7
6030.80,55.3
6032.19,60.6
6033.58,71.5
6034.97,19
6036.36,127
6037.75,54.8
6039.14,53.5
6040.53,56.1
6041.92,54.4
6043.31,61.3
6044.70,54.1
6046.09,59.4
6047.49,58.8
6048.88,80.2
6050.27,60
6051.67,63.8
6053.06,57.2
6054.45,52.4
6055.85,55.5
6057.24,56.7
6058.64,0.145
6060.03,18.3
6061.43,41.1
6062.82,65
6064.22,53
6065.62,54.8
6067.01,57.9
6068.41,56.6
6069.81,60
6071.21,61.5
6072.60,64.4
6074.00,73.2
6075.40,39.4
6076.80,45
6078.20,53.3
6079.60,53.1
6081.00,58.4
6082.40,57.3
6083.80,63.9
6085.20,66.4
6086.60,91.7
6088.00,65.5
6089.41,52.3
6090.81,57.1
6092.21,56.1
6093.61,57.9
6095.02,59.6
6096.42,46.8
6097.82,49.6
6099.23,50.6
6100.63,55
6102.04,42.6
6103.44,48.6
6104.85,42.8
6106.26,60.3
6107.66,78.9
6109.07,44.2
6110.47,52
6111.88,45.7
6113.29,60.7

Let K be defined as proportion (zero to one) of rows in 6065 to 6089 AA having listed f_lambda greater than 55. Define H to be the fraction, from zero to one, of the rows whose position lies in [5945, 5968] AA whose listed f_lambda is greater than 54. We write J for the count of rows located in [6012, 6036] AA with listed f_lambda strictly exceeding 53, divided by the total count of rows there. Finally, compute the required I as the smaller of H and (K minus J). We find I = 0.0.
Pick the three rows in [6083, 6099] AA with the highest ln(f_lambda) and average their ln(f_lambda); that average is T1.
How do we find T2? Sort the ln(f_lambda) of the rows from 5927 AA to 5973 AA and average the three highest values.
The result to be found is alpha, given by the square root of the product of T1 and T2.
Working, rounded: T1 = 4.3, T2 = 4.41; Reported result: 4.36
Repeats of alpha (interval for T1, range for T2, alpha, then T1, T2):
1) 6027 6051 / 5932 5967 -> 4.42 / 4.5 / 4.34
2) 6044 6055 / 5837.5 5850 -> 4.16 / 4.2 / 4.11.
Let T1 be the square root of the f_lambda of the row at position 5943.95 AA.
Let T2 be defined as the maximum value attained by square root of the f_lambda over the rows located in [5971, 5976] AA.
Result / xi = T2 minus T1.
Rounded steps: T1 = 7.2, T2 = 9.0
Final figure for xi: 1.9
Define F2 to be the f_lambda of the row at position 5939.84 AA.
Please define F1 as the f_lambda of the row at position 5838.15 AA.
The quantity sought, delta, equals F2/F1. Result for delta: 0.92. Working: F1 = 56.1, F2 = 51.6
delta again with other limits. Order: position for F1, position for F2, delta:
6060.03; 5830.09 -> 3.13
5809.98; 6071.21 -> 1.28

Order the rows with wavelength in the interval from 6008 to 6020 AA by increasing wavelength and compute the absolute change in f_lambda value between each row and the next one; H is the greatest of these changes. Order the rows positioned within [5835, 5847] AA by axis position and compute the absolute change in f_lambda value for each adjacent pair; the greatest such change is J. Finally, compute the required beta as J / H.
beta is 1.5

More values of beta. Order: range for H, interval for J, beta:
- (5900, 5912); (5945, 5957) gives 2.1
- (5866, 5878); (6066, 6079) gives 6.9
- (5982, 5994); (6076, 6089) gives 1.5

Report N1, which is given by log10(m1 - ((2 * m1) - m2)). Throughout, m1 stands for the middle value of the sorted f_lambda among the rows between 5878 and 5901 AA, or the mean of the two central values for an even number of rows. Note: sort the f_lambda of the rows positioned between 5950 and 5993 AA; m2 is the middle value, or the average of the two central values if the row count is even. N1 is 1.1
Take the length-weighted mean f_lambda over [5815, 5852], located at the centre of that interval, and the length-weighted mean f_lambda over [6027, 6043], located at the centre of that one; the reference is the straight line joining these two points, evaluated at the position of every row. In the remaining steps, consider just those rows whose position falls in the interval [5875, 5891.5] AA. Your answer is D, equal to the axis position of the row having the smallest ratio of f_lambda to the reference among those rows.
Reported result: 5890.81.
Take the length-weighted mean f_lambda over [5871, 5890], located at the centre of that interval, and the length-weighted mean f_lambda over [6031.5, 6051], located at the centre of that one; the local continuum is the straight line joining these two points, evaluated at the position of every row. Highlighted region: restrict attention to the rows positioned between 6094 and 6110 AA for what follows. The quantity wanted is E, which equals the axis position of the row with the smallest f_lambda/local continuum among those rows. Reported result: 6102.04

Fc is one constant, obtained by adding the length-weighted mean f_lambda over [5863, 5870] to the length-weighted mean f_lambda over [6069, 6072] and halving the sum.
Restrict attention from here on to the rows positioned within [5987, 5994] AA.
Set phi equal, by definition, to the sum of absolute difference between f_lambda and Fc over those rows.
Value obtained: 28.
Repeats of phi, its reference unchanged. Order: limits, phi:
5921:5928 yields 17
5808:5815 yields 40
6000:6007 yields 20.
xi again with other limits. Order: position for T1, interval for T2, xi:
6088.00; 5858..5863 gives -0.5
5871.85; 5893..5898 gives -0.1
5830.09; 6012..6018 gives 0.2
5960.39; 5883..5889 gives -0.3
